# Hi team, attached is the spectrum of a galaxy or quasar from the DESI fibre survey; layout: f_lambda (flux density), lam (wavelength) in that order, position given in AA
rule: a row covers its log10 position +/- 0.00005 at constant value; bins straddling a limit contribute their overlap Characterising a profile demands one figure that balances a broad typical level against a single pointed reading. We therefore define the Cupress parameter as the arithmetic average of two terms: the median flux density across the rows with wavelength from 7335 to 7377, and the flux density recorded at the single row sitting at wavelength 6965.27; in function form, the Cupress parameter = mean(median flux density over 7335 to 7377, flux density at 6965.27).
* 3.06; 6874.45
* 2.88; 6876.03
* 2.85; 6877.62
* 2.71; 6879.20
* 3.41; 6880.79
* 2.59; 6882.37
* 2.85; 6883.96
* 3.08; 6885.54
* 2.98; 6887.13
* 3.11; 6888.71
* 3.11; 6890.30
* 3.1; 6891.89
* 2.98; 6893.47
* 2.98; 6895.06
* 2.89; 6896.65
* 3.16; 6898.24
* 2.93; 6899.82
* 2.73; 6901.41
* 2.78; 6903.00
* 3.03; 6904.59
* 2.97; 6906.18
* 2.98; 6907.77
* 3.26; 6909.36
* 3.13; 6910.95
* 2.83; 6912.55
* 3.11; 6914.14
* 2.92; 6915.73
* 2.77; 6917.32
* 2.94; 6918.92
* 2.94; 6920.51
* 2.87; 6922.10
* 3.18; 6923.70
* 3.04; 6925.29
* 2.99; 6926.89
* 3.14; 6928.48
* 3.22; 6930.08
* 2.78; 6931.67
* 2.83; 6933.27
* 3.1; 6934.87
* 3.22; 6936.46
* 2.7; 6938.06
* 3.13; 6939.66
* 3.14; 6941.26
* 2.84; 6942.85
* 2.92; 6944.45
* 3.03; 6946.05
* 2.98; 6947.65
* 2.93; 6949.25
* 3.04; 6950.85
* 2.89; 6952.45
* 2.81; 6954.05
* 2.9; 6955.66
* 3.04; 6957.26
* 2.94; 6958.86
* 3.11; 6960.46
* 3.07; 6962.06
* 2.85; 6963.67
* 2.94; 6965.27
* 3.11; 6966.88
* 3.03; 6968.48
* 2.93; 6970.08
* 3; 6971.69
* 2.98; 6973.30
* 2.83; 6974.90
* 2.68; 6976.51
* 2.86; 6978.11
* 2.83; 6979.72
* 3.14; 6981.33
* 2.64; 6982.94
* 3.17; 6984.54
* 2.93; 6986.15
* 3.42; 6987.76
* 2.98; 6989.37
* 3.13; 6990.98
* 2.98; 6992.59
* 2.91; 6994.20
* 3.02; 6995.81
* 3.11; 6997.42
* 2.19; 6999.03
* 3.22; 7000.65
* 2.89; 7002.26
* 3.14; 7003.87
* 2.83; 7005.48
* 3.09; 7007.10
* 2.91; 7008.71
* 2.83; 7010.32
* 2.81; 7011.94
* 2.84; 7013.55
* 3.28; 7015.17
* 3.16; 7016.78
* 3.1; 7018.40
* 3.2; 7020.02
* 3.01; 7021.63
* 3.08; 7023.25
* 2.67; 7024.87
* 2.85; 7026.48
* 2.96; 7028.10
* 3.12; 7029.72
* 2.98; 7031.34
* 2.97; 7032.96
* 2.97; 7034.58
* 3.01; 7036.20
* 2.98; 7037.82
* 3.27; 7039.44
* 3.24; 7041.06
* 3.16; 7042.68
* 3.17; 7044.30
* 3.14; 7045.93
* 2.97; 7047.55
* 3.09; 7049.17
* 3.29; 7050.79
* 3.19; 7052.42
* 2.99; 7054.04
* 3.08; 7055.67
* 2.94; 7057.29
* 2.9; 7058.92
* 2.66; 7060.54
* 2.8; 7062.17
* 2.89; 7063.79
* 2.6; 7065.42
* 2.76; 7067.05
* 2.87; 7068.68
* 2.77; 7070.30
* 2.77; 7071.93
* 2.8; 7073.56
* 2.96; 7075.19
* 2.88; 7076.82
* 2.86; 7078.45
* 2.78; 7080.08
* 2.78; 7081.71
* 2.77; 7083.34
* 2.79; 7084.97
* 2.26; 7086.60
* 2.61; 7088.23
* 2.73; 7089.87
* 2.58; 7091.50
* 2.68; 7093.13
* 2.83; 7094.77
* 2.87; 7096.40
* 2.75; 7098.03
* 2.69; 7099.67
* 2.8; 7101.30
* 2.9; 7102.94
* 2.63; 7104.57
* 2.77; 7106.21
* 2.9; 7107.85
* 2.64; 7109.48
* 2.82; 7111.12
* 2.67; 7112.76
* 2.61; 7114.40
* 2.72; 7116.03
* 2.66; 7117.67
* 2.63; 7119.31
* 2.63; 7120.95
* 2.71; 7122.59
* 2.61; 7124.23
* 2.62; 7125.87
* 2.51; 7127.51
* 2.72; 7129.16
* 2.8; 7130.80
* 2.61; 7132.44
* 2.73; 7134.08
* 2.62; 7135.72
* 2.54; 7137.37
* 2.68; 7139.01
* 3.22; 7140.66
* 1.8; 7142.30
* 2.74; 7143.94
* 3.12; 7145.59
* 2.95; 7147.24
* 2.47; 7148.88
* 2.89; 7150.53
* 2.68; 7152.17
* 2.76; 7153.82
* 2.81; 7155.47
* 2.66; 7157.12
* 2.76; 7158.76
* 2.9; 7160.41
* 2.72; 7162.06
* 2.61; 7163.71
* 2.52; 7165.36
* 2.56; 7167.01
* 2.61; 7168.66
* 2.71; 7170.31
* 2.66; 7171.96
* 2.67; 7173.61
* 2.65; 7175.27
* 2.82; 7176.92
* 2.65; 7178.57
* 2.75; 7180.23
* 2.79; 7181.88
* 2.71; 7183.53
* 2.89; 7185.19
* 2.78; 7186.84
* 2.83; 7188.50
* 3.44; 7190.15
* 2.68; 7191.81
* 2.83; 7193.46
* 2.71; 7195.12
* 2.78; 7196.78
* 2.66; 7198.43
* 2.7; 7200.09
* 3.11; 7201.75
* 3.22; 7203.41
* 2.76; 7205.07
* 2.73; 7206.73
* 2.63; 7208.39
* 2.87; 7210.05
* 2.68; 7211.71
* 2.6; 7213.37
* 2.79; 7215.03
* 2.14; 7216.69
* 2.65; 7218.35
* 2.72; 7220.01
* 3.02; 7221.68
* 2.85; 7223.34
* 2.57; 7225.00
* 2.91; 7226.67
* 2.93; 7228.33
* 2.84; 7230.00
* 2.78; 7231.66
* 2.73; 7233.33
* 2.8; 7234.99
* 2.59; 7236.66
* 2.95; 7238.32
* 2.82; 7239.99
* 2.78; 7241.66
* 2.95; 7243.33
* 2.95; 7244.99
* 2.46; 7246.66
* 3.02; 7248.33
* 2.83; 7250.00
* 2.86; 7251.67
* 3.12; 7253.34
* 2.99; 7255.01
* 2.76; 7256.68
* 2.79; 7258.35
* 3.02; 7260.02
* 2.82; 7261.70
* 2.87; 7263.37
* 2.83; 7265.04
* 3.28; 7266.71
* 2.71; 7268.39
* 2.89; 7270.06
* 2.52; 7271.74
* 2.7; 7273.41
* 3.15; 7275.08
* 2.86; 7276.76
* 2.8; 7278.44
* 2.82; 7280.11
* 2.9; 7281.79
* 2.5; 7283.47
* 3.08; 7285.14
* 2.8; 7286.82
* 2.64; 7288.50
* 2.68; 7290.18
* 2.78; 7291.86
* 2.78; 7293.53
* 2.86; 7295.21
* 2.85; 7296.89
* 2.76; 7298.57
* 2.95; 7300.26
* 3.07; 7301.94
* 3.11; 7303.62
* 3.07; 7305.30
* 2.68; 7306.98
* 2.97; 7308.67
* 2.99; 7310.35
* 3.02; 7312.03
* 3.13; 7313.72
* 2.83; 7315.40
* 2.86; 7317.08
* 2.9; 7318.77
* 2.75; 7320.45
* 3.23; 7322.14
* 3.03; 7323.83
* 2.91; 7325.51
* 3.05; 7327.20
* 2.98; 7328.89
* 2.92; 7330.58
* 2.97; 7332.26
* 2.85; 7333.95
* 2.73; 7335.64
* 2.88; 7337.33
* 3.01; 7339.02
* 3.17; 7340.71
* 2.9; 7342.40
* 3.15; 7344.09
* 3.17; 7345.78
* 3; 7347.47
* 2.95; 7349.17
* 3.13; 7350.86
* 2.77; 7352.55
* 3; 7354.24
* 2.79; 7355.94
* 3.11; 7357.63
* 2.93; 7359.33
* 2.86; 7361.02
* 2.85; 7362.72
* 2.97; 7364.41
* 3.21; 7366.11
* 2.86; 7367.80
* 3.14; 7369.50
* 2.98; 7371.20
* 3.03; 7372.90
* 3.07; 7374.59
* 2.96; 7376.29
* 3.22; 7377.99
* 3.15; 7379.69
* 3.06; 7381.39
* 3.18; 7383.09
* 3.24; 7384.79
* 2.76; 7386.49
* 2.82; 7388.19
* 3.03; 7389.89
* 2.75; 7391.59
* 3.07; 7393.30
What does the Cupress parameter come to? 2.96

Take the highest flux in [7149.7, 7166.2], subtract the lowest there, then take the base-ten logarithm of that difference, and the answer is -0.42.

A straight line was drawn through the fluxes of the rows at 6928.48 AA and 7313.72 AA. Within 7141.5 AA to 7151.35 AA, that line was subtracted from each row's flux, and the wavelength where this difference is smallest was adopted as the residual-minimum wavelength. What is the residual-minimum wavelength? 7142.30 AA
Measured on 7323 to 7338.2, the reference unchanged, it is 7335.64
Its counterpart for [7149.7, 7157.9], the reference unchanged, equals 7157.12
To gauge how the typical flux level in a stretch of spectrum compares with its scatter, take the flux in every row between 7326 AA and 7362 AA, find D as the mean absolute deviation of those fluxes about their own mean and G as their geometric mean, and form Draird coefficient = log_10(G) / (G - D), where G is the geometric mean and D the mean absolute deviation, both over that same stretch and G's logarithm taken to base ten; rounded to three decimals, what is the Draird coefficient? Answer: 0.165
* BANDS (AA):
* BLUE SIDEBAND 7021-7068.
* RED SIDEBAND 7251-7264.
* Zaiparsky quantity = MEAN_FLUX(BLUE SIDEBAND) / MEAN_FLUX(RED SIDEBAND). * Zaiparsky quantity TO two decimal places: 1.03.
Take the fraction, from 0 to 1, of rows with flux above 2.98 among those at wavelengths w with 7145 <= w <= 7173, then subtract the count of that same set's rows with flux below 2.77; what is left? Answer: -12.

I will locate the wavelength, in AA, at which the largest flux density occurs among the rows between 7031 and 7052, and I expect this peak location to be 7050.79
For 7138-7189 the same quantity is 7140.66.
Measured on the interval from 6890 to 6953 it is 6909.36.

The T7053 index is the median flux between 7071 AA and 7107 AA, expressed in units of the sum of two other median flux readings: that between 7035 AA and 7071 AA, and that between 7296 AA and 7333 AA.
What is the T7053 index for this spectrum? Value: 0.47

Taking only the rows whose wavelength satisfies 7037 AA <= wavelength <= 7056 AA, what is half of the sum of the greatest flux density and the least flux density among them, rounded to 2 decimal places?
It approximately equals 3.13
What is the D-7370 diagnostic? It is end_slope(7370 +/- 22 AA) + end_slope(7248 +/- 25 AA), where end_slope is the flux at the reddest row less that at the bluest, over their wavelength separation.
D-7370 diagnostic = -0.012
